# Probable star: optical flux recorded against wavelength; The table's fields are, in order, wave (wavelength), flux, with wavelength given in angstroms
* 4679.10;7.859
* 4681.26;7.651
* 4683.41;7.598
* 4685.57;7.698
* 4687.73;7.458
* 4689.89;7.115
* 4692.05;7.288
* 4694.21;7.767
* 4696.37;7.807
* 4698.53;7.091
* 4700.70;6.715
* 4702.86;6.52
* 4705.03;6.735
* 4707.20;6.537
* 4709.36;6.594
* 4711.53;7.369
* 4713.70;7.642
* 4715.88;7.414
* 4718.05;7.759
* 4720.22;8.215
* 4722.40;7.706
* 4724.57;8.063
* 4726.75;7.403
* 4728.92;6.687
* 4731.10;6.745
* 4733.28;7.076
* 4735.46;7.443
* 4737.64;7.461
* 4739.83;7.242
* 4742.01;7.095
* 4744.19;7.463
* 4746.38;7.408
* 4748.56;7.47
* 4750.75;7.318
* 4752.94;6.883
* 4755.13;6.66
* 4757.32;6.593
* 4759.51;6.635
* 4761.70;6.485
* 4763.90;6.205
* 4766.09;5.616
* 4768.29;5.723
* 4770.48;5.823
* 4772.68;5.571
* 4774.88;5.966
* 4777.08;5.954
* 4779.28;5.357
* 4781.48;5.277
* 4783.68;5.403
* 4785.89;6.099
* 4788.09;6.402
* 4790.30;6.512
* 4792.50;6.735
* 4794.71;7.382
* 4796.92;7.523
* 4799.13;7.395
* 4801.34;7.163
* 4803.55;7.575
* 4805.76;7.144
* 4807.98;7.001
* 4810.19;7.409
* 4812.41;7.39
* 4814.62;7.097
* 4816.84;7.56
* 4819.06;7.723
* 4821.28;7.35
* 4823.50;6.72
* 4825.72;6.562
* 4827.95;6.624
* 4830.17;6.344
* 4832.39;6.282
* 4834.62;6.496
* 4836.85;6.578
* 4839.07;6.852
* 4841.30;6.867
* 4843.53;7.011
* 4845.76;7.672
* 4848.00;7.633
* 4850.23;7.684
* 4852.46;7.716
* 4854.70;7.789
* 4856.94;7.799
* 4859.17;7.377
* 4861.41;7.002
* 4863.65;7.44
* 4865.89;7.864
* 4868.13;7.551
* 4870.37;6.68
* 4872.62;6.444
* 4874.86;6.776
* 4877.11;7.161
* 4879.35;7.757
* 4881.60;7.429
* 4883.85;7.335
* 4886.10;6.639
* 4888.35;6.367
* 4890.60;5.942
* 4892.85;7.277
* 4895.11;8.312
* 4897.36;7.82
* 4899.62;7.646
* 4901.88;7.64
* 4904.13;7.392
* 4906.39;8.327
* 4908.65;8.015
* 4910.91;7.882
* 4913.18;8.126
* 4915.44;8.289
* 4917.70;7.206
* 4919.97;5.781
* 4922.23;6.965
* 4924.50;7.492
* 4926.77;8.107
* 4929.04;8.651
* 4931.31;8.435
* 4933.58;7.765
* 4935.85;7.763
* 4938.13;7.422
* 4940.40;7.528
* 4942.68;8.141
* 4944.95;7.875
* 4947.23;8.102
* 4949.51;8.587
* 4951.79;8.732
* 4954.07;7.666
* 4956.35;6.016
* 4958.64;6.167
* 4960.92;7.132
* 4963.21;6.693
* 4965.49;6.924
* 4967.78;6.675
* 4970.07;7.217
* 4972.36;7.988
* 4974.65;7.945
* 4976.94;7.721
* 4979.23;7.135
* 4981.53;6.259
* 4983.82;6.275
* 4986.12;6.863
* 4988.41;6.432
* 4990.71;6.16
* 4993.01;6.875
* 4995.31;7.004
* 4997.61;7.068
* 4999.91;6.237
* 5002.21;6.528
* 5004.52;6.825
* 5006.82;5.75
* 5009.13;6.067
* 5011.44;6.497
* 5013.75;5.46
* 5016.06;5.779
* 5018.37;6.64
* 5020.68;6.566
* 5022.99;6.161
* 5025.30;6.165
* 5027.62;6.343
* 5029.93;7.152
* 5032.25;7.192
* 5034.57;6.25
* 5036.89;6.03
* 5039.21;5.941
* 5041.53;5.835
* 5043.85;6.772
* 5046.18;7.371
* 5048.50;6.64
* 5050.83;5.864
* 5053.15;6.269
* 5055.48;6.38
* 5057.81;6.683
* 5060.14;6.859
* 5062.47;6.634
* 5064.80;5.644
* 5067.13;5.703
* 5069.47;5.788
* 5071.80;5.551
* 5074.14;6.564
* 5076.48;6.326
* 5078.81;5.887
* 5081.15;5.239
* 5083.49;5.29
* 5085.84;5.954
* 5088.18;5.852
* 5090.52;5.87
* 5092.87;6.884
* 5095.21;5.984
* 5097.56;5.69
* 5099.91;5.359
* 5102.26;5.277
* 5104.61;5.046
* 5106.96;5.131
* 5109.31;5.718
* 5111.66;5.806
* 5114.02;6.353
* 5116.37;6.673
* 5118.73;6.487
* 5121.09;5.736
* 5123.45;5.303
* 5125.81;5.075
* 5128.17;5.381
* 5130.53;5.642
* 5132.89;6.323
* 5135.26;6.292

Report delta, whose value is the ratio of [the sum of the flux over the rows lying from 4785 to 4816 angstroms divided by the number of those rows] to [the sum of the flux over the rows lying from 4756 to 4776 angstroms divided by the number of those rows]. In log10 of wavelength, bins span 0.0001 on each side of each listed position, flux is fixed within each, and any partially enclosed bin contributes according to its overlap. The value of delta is 1.16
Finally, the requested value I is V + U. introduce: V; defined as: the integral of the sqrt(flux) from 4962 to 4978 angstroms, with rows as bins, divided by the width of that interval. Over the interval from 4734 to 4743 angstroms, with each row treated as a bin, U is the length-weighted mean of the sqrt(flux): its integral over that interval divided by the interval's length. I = 5.40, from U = 2.70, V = 2.70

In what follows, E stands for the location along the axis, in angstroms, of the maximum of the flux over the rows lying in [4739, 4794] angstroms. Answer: 4748.56 angstroms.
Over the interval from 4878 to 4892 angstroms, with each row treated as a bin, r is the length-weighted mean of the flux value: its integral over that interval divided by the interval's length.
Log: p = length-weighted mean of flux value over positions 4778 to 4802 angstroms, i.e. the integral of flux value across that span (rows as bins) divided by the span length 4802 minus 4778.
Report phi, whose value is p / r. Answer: 0.93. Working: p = 6.5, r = 6.93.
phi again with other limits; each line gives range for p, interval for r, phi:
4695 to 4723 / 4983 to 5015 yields 1.13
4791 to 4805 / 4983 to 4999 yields 1.09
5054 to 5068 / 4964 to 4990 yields 0.90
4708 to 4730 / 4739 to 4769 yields 1.10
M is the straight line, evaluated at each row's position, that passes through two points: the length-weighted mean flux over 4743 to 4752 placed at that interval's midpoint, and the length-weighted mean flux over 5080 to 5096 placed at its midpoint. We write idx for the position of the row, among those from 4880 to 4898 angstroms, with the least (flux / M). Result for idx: 4890.60 angstroms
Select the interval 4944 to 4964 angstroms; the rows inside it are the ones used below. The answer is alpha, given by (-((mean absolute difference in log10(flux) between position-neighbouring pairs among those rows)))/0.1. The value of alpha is -0.39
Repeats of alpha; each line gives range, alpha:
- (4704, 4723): -0.21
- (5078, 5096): -0.35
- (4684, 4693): -0.15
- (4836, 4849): -0.14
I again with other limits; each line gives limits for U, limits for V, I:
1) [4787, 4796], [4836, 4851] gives 5.28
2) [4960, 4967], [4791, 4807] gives 5.32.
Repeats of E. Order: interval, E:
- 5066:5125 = 5092.87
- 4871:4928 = 4906.39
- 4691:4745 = 4720.22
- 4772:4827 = 4819.06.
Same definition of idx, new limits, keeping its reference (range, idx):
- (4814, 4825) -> 4823.50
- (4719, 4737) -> 4728.92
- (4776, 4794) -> 4781.48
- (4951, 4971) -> 4956.35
